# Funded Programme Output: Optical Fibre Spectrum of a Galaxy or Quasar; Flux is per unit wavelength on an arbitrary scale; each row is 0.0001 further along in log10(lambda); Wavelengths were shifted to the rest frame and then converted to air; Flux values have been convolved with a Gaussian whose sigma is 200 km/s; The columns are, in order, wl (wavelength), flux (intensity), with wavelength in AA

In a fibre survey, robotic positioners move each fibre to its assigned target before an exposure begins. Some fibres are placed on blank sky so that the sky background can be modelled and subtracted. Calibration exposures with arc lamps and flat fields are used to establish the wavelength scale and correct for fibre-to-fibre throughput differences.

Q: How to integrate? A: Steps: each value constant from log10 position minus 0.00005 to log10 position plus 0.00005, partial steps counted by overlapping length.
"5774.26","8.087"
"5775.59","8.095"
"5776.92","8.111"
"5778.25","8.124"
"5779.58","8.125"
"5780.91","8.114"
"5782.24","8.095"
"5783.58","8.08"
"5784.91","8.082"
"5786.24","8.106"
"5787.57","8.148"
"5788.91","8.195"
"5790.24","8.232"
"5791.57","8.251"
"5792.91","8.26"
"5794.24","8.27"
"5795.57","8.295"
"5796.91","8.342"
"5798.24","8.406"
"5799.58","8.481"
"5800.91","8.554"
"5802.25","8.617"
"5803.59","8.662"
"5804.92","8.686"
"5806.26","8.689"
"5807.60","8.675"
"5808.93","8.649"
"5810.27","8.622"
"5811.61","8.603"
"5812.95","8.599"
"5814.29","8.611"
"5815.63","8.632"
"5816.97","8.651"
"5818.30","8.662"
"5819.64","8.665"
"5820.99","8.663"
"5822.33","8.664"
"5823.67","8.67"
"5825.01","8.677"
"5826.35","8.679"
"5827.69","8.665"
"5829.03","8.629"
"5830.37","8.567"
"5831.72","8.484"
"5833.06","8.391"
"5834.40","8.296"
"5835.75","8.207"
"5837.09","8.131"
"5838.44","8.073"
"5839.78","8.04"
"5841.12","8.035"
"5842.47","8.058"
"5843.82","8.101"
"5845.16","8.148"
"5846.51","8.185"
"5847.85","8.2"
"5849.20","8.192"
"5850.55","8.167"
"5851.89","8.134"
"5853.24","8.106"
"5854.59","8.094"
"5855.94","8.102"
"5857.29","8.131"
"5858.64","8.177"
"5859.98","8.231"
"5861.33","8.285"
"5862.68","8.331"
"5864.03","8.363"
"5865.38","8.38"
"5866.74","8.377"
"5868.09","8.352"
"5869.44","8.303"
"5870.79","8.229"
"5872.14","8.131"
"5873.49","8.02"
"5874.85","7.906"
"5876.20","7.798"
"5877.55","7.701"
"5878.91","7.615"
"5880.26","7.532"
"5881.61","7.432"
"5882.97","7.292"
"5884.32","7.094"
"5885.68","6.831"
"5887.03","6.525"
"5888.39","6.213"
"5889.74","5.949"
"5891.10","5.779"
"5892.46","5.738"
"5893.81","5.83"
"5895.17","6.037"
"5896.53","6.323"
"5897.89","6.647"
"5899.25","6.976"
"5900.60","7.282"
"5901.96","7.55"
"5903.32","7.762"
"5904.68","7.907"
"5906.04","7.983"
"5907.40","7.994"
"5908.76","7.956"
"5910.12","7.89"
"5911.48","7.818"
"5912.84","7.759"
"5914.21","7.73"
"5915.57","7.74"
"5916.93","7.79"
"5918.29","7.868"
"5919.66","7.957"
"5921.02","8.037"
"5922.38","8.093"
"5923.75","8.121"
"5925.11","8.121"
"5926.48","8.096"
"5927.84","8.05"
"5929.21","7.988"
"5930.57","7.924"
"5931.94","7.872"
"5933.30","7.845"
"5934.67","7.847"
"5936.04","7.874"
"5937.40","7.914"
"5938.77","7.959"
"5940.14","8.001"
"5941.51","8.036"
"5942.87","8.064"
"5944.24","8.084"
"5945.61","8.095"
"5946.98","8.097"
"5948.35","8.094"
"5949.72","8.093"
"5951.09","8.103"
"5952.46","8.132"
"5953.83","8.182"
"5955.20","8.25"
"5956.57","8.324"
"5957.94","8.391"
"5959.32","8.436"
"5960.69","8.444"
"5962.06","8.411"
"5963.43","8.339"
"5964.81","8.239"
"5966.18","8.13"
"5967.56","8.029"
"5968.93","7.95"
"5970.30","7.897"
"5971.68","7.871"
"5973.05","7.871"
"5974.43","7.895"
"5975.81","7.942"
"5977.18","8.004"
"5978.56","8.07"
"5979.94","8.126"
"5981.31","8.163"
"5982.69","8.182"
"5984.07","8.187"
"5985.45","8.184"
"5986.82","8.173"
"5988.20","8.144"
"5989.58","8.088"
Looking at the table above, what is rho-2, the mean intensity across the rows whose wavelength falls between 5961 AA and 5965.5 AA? 8.3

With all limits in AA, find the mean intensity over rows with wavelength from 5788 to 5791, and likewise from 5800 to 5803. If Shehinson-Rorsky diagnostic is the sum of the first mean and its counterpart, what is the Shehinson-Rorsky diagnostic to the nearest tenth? 16.8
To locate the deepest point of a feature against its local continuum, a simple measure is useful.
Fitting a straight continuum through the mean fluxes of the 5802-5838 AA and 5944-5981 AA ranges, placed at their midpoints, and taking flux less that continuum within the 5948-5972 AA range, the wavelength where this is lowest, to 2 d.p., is 5971.68 AA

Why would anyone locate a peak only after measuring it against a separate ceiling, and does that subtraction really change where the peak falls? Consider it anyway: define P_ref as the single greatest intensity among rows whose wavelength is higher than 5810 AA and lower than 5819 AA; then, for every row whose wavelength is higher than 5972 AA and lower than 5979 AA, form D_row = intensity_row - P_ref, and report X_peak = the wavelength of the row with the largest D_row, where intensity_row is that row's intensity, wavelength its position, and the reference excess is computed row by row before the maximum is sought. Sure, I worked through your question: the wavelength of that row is 5978.56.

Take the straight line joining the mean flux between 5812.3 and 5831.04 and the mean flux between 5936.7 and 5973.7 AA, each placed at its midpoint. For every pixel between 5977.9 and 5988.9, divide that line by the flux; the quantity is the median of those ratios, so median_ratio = 0.98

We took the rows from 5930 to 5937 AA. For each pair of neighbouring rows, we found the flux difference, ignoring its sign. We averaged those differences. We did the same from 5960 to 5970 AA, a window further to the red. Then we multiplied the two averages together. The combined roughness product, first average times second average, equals 0.0022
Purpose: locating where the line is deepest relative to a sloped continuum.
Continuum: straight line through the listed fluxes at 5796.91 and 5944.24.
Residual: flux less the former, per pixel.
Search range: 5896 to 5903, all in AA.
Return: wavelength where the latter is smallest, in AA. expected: 5896.53 AA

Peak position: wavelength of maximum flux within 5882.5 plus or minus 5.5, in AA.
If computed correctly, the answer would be 5877.55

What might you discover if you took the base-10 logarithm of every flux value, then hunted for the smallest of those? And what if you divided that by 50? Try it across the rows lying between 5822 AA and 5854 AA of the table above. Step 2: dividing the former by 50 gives 0.0181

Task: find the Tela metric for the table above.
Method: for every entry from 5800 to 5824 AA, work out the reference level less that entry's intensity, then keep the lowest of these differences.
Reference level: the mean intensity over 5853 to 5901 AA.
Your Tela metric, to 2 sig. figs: -1.2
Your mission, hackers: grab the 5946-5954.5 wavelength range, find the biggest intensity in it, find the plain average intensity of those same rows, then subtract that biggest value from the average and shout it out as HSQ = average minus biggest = -0.07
